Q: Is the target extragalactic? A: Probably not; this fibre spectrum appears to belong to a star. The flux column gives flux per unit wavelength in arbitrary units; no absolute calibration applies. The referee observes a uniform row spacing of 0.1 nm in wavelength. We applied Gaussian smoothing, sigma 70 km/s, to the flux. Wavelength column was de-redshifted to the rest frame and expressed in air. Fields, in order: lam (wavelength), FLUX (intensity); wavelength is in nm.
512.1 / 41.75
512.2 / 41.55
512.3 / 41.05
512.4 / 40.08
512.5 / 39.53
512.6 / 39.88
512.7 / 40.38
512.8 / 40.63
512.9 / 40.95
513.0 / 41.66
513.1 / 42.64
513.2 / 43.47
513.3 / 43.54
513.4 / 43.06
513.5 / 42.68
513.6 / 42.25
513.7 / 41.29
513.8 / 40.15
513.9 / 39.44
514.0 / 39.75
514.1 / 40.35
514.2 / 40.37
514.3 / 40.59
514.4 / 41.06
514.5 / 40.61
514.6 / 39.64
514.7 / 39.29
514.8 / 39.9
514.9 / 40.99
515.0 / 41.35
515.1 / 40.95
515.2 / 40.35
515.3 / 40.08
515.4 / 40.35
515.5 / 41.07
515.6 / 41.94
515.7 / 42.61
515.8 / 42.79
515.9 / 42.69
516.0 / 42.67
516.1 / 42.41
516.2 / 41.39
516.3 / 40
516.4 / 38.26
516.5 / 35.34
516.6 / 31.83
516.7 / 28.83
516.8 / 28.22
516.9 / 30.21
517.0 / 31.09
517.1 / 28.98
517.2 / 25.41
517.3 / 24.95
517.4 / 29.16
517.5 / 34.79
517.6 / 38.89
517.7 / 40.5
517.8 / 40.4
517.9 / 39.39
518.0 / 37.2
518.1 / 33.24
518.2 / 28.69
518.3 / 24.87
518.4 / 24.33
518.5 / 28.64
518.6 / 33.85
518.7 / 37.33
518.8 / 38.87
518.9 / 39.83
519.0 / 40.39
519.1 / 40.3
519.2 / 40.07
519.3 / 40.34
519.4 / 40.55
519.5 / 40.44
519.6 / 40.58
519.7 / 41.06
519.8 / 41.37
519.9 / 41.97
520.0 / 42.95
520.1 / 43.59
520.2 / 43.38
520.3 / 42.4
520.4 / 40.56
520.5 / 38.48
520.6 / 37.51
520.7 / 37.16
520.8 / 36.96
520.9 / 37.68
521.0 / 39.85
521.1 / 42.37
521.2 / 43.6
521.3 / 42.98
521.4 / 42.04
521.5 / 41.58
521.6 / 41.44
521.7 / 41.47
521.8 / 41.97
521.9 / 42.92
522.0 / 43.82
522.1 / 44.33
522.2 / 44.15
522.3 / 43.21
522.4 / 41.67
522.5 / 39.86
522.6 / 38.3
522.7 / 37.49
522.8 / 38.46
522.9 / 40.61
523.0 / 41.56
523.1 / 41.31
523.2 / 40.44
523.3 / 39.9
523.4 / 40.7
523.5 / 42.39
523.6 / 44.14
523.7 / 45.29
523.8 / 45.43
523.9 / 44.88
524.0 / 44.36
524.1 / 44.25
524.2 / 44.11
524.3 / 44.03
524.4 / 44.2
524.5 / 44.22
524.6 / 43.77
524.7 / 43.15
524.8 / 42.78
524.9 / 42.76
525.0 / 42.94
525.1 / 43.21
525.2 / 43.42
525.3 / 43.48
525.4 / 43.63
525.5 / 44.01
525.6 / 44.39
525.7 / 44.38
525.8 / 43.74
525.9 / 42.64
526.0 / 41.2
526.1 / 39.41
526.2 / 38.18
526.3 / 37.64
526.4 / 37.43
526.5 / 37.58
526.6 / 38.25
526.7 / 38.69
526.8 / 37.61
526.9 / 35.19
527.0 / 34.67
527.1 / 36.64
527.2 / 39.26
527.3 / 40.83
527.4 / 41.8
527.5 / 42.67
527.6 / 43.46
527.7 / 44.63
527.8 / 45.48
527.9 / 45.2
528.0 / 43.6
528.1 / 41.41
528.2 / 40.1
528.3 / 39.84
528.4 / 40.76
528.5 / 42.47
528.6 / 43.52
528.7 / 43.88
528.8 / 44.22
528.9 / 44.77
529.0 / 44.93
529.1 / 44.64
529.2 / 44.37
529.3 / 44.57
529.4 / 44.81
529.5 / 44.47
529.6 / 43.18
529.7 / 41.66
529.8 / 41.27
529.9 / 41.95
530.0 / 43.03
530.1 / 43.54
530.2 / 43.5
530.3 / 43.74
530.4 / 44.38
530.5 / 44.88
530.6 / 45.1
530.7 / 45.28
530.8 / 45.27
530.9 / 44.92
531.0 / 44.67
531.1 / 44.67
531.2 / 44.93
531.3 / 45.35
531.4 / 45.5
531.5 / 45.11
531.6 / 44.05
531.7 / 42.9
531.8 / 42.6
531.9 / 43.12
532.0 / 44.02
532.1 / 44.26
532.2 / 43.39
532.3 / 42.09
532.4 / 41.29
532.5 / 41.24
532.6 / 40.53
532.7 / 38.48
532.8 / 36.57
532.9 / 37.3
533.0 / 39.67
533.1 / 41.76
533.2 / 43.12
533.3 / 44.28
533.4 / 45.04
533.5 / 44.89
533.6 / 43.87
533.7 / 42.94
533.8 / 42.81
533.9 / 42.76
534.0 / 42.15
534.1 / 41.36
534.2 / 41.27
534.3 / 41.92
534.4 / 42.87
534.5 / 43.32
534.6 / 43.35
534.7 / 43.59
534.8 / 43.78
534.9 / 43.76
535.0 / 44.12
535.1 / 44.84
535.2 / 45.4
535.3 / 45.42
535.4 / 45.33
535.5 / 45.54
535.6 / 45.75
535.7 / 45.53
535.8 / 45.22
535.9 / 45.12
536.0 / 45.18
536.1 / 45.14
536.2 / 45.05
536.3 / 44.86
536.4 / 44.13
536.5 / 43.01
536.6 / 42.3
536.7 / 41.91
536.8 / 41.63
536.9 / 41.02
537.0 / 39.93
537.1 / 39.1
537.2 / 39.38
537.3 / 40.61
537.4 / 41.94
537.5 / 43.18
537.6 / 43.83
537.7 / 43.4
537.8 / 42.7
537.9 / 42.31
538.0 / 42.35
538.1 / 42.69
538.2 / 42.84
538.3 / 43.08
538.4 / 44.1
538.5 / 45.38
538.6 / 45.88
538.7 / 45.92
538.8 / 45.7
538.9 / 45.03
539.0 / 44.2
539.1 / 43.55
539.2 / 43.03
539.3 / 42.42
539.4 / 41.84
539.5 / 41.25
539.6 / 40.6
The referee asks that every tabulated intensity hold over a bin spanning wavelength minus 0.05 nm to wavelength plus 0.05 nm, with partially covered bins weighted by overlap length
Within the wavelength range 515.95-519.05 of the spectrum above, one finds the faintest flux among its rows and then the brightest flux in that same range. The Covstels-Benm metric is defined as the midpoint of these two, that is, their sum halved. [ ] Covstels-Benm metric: 33.5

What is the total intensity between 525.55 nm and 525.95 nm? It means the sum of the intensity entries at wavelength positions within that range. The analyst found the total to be 175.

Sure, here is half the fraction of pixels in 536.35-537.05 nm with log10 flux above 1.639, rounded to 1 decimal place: 0.1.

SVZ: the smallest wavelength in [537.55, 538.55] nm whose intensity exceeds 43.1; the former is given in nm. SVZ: 537.6 nm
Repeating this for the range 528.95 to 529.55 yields 529.0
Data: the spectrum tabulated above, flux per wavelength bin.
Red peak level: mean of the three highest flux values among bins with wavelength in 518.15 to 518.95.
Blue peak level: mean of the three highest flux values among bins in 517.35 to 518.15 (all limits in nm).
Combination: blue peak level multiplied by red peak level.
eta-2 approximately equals 1551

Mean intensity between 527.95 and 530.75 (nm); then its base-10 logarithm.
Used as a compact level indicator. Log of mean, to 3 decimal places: 1.637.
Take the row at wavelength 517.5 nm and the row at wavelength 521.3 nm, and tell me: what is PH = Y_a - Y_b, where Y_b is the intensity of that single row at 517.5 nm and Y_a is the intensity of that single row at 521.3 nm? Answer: 8.2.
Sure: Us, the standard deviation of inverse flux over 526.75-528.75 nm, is 0.0020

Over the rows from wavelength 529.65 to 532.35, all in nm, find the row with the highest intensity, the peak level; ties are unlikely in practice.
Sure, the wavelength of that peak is 531.4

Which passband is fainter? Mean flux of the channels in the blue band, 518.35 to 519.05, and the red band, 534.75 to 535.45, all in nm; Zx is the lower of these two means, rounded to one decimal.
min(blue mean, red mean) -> 34.7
